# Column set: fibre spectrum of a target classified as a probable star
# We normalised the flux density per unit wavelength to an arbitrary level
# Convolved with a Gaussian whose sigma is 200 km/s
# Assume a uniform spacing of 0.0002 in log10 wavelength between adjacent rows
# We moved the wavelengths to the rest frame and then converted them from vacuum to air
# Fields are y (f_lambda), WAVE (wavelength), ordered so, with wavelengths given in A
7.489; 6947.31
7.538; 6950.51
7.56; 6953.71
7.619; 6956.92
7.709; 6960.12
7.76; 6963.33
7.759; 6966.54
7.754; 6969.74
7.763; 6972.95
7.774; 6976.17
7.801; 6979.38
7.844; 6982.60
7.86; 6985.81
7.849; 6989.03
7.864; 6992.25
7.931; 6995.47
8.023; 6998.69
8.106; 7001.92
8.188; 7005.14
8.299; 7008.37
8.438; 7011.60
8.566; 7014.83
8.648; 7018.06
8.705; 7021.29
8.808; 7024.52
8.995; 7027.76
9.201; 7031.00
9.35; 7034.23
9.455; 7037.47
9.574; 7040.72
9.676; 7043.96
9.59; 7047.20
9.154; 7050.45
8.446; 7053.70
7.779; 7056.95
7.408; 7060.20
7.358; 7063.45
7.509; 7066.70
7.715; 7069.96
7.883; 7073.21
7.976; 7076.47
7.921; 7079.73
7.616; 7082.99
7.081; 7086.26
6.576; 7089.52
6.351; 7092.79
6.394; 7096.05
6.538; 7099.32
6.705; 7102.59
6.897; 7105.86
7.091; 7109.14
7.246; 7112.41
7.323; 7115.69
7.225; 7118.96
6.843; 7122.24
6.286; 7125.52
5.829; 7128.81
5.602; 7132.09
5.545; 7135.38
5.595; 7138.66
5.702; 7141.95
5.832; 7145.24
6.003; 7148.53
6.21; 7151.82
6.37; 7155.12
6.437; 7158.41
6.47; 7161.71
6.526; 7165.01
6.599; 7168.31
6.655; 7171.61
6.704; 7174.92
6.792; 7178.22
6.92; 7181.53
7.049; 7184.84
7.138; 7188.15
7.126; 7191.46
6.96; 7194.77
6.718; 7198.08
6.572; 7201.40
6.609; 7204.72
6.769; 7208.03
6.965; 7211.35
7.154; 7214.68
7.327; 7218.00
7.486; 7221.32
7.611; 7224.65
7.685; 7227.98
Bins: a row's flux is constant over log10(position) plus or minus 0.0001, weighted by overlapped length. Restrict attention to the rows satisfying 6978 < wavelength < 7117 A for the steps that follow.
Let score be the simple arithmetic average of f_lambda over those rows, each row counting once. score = 8.0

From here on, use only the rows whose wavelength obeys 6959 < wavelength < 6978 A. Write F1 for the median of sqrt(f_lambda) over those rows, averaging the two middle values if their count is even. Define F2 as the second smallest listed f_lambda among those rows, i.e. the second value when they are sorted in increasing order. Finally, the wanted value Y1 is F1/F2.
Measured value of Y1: 0.359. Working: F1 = 2.8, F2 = 7.754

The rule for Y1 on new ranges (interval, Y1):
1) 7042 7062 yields 0.381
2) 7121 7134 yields 0.422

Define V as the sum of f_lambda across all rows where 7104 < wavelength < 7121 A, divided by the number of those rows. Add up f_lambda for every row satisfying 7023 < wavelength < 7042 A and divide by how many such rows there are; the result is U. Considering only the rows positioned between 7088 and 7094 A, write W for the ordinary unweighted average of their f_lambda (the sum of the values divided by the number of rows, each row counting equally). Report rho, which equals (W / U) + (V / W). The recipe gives 1.81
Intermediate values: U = 9.2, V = 7.2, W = 6.5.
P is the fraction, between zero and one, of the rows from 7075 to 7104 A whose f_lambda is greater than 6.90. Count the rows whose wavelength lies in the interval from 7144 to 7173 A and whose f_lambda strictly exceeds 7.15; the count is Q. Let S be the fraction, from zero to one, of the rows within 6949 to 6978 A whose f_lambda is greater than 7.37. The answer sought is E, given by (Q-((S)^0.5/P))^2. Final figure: 5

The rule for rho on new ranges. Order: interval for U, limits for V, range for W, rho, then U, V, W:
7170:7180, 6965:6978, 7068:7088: 2.15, 6.7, 7.8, 7.7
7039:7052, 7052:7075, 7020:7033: 1.81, 9.5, 7.7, 8.9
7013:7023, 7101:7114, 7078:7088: 1.80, 8.6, 7.0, 7.5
